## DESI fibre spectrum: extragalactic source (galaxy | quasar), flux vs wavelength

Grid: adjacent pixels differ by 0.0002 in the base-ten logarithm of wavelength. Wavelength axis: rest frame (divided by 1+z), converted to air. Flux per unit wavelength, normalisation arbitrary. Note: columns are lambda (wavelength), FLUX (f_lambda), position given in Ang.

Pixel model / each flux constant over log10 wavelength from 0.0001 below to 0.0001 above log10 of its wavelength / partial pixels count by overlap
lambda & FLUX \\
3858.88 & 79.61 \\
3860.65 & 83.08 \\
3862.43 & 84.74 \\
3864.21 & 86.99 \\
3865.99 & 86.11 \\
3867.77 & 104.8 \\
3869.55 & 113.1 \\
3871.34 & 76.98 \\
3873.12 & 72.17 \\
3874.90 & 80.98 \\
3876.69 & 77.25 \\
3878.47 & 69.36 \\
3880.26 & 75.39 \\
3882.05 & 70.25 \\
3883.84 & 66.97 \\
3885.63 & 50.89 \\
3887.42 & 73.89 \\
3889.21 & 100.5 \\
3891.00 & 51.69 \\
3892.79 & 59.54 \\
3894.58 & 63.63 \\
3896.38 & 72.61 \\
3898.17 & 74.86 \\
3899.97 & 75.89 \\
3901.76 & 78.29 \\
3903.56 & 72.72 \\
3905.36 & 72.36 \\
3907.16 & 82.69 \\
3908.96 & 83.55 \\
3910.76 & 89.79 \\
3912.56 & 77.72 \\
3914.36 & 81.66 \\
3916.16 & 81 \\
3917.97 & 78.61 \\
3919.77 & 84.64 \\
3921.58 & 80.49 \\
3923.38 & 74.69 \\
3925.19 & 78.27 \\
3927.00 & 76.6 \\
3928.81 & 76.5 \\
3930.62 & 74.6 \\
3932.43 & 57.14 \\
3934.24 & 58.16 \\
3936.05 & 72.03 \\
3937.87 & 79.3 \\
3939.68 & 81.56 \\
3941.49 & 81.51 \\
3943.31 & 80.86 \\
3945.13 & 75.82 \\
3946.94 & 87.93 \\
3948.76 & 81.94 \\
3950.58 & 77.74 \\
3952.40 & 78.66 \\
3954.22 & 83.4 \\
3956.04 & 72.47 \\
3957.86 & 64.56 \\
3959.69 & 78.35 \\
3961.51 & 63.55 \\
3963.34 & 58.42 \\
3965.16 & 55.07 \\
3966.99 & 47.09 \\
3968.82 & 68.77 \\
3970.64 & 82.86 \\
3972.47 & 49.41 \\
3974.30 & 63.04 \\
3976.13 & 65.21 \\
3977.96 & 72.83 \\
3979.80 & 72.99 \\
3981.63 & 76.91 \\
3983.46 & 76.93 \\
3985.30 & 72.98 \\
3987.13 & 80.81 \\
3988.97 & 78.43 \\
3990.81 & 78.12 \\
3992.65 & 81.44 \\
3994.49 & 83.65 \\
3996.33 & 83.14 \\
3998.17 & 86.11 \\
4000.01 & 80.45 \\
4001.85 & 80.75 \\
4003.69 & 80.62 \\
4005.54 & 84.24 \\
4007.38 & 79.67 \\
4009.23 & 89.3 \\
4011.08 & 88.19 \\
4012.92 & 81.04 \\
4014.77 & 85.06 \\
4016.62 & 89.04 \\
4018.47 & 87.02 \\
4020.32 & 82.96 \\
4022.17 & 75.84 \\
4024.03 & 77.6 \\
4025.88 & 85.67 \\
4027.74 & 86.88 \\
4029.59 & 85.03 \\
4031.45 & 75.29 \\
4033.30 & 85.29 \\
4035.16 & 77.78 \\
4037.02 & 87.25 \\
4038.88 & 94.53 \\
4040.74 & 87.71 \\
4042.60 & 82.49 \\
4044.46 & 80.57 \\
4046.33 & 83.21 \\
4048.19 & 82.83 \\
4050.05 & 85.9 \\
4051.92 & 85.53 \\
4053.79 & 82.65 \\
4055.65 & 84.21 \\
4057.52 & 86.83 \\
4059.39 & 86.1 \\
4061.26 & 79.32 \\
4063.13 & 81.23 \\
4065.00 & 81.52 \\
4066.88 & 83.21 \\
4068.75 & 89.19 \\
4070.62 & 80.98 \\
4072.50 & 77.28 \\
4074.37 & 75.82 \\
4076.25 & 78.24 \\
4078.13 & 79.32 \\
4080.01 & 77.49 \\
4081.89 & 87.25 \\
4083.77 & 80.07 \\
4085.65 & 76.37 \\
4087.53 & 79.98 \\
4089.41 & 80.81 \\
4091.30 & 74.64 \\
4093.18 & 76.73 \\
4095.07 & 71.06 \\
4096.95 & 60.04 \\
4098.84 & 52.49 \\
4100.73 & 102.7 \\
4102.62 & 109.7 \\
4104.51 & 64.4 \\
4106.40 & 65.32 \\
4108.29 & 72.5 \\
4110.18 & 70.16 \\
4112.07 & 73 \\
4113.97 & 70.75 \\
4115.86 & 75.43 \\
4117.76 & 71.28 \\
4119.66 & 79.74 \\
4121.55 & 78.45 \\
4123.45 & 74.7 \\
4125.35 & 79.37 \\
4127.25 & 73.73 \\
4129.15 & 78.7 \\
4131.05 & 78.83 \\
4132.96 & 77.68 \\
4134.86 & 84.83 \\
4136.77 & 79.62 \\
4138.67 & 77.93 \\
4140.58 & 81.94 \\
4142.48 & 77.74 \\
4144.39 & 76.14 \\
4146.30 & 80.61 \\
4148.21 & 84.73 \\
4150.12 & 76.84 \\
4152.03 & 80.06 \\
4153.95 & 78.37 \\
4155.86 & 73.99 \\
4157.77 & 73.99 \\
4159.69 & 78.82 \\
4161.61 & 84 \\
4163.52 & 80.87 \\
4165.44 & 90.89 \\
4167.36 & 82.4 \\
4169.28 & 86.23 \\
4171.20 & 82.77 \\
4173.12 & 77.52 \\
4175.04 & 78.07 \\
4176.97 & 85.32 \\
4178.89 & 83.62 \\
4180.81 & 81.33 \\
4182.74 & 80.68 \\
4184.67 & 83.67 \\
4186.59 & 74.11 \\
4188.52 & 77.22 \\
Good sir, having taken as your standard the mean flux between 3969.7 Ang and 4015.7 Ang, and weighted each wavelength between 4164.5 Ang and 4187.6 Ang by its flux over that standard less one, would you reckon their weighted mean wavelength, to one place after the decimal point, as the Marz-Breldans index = 4172.2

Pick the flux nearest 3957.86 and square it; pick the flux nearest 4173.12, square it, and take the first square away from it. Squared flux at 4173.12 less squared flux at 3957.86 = 1841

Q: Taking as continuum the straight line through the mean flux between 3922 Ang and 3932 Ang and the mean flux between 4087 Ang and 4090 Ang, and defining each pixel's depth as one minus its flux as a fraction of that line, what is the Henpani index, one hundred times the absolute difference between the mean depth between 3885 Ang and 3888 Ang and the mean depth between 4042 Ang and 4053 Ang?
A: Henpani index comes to 22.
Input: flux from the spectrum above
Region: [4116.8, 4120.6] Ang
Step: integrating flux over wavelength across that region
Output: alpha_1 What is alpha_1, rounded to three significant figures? 286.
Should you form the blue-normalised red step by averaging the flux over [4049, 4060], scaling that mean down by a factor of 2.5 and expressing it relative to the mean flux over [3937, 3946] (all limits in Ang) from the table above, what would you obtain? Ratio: 0.427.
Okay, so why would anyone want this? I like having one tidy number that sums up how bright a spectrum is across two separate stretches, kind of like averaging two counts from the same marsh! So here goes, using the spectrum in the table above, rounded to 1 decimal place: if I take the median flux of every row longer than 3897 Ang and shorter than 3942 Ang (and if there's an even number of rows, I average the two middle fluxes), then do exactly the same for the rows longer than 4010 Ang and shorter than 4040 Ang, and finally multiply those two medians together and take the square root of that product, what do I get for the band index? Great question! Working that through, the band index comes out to 81.6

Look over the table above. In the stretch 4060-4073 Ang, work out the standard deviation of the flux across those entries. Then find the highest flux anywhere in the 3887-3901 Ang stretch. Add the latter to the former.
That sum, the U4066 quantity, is 104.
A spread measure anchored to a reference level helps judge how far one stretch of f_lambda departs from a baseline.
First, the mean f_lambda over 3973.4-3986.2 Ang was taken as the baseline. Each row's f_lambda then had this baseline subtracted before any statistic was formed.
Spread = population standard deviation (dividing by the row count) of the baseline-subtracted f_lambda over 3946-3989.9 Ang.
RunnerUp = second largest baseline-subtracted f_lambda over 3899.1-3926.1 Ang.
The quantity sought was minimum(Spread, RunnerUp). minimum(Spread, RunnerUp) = 10.7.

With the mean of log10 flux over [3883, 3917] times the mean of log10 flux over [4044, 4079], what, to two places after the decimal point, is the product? 3.57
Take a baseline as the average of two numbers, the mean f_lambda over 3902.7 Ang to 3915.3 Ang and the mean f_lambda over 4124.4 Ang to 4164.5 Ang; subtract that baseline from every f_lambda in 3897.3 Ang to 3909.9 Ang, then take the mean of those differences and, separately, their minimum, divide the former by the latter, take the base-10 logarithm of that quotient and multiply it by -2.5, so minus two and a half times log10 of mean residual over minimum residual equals 1.2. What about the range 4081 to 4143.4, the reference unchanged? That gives 2.5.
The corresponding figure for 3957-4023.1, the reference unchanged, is 2.3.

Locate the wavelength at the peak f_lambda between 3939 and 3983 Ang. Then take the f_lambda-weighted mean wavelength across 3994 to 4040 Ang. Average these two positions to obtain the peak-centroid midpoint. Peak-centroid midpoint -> 3981.8 Ang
